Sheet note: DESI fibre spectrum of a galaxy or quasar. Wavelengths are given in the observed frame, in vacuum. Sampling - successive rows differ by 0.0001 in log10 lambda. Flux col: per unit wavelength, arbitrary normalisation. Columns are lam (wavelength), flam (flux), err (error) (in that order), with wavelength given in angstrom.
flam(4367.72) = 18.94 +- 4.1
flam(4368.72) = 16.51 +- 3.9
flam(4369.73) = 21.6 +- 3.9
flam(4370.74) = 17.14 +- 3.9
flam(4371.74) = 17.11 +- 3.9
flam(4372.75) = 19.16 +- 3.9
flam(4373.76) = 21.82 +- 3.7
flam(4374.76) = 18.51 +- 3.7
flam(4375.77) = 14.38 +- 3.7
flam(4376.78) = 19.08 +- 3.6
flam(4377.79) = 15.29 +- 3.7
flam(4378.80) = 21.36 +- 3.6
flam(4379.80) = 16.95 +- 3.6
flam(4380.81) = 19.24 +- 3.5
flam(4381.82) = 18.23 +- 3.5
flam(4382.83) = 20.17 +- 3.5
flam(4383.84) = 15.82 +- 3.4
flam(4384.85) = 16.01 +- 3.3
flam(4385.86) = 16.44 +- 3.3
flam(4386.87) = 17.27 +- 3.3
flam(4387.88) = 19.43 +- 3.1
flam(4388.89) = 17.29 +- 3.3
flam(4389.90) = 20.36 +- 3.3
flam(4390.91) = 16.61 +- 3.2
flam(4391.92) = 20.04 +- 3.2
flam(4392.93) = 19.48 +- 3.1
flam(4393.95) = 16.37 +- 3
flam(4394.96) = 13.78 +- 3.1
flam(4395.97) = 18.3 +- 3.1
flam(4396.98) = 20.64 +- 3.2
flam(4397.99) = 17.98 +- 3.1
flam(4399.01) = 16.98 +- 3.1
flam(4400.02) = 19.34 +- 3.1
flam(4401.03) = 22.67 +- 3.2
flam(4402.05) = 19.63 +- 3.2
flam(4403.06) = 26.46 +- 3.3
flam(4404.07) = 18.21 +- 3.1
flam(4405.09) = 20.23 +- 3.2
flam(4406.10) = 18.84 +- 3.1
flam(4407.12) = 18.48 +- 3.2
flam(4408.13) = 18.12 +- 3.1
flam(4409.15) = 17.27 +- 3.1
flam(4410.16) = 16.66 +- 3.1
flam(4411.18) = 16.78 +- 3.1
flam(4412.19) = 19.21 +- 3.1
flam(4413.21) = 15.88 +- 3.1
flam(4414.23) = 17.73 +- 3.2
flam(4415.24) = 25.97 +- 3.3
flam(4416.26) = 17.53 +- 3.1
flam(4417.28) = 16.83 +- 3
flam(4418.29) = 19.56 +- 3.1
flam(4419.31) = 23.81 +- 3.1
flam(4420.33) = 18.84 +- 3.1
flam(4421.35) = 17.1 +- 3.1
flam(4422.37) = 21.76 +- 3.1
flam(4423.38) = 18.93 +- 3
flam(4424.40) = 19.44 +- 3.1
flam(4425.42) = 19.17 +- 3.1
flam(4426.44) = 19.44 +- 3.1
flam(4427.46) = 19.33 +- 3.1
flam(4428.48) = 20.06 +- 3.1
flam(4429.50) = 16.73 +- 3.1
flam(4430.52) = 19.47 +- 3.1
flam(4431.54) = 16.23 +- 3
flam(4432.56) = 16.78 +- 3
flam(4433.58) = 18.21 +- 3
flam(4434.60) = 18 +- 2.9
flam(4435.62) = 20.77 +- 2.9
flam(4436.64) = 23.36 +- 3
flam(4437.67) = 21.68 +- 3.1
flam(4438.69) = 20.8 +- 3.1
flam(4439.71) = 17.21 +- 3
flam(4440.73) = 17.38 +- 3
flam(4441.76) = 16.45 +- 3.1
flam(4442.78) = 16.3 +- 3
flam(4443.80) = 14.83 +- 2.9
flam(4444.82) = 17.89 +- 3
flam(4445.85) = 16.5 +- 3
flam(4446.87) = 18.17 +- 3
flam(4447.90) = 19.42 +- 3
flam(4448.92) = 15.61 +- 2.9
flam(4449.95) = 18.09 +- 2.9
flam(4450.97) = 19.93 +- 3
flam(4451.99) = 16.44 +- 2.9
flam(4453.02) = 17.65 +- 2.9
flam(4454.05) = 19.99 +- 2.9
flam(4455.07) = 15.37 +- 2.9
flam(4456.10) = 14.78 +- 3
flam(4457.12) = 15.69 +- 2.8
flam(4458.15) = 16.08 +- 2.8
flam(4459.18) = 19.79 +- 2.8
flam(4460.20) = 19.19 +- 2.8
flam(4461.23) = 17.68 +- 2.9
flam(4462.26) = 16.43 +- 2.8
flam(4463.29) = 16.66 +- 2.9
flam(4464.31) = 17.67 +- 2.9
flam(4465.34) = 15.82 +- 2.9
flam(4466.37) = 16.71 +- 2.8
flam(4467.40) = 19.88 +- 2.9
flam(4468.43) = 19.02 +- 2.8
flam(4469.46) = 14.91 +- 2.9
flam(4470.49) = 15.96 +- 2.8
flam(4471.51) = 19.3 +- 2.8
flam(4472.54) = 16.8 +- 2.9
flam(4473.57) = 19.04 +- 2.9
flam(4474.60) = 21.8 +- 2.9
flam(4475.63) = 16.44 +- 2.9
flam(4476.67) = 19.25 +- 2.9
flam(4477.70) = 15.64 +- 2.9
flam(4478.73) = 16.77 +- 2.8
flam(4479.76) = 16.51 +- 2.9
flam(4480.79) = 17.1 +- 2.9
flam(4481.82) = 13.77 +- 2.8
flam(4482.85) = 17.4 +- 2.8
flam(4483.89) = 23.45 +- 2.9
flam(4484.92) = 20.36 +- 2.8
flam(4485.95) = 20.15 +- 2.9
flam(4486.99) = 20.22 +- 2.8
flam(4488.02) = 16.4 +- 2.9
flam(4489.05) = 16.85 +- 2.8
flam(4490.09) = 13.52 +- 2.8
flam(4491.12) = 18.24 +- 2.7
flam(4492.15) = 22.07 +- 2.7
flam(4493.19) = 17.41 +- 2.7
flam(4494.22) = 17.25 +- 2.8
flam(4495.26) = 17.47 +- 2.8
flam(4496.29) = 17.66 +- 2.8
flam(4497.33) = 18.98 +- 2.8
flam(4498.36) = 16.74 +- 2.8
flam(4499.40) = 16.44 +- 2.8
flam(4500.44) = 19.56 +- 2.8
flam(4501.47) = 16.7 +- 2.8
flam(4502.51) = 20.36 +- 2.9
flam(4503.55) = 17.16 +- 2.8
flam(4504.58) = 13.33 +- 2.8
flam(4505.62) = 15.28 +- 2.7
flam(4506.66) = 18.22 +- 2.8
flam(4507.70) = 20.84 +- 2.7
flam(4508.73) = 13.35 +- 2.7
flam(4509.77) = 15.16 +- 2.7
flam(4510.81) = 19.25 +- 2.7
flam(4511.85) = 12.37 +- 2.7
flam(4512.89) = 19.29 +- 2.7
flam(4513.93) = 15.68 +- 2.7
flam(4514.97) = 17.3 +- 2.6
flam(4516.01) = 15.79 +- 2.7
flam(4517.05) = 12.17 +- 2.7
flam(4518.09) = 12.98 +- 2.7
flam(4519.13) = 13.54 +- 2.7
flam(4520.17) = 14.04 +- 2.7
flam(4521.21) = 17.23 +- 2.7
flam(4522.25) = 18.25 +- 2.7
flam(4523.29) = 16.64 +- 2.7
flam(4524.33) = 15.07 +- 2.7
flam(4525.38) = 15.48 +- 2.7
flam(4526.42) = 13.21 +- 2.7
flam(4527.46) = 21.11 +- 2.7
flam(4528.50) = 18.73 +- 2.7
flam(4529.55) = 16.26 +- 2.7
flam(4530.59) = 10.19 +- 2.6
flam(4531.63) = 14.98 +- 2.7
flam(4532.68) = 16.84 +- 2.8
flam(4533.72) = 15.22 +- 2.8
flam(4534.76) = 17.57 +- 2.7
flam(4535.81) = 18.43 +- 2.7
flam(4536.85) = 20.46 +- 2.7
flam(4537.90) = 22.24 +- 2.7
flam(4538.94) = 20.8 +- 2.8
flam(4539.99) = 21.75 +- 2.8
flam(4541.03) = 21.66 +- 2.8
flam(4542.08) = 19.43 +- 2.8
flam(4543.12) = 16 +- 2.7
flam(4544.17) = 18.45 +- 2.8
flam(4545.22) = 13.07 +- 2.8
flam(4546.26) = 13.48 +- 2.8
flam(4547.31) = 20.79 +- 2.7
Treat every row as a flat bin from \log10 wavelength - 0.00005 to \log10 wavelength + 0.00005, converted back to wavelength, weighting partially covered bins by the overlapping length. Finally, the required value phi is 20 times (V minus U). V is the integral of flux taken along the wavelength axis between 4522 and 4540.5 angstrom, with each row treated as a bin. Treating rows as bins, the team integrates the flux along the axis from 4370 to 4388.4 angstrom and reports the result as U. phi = -196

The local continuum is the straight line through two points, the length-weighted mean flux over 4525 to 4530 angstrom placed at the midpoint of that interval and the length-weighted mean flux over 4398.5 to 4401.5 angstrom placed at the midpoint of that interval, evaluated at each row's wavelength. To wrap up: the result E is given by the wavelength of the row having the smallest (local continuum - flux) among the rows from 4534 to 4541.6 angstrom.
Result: 4537.90 angstrom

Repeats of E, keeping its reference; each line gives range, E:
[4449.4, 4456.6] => 4454.05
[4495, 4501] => 4500.44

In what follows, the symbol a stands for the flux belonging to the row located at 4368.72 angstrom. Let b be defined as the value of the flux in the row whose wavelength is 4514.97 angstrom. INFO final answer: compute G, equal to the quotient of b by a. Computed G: 1.05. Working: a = 16.51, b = 17.3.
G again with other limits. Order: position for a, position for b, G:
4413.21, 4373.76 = 1.37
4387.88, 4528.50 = 0.96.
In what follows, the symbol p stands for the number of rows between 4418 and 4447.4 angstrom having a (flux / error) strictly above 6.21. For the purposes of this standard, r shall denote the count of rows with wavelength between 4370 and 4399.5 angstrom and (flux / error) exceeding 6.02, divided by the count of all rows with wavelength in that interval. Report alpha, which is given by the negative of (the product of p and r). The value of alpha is -2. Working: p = 13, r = 0.17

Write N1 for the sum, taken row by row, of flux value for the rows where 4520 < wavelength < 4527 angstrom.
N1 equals 110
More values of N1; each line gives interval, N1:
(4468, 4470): 34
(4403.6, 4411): 128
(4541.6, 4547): 80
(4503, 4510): 113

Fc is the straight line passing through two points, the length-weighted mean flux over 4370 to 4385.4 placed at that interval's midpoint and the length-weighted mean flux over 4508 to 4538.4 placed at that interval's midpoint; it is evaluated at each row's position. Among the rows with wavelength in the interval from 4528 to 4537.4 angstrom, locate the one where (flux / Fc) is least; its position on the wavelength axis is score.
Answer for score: 4530.59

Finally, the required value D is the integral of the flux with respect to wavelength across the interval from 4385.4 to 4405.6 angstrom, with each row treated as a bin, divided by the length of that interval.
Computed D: 18.9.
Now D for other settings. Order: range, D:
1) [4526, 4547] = 17.6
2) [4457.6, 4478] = 17.7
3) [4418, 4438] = 19.4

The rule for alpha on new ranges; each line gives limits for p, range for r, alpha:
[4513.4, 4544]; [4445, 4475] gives -7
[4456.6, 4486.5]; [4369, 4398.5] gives -2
